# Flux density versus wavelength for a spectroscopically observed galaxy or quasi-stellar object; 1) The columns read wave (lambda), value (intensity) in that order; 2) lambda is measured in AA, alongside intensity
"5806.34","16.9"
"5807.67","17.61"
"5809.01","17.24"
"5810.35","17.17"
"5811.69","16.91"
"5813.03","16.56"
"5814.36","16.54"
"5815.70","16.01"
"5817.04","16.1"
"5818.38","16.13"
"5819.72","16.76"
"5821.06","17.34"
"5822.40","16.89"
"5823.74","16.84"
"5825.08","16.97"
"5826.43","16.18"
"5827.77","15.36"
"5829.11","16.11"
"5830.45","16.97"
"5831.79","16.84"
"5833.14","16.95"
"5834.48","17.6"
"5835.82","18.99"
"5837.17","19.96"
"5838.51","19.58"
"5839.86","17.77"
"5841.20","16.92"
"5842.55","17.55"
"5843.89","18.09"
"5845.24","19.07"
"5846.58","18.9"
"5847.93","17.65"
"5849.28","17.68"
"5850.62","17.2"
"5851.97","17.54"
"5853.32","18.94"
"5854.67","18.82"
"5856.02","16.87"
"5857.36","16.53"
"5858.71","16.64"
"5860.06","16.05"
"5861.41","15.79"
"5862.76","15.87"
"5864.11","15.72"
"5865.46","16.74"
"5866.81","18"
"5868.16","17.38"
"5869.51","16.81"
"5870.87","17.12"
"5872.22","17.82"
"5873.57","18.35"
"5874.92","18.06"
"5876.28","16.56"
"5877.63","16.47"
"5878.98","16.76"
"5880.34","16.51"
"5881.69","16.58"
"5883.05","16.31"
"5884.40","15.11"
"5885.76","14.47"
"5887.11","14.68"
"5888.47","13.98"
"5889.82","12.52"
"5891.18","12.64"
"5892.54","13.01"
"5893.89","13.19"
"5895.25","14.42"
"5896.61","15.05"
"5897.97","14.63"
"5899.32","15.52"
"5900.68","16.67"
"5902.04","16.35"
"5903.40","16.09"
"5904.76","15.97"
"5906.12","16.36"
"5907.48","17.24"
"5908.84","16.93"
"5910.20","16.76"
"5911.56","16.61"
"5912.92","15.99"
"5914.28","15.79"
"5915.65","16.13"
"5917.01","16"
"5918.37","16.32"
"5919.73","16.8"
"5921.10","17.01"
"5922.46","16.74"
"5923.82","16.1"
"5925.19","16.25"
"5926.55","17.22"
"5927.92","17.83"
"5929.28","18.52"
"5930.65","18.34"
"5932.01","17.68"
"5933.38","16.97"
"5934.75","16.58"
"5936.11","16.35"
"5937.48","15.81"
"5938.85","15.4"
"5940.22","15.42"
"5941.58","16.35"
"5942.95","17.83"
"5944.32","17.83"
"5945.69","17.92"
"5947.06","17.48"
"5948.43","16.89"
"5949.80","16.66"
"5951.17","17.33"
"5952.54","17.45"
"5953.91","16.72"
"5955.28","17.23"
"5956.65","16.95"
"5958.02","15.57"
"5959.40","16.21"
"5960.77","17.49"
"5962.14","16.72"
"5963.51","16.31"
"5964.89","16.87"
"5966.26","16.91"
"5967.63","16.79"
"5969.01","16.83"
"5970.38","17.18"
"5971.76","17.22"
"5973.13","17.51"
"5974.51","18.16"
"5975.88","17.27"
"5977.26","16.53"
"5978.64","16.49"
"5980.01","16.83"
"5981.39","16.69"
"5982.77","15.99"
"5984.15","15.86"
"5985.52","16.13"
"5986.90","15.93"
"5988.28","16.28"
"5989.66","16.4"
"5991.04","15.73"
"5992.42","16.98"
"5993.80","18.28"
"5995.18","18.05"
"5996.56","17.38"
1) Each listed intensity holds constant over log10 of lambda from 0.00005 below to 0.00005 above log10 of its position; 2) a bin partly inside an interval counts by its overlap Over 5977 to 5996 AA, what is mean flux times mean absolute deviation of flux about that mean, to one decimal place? 9.3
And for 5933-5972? 8.7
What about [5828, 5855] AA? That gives 15.6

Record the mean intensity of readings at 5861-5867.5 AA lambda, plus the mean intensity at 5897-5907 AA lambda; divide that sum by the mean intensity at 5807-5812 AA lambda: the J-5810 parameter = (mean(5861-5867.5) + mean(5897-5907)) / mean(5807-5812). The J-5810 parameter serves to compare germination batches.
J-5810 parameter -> 1.88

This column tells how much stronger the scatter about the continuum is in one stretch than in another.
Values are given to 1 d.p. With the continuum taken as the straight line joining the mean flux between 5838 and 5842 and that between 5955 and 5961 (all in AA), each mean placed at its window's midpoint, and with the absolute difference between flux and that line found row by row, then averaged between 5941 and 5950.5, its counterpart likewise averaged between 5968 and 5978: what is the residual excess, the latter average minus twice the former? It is -0.5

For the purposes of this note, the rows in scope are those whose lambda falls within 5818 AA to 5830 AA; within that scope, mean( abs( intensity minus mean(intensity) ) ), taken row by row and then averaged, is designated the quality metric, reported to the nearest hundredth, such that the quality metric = 0.50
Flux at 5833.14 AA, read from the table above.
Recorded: 16.95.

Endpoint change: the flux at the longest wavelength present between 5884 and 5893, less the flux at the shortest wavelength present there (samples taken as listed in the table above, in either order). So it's -2.1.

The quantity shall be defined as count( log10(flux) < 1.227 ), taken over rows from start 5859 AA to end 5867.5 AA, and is 5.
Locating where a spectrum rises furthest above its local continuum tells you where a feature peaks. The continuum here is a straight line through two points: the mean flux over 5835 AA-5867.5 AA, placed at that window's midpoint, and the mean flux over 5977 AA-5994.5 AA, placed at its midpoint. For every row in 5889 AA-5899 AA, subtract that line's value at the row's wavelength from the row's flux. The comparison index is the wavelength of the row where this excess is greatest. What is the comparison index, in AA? 5896.61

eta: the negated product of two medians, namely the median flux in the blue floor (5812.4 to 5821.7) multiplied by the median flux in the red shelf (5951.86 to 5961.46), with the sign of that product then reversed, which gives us -280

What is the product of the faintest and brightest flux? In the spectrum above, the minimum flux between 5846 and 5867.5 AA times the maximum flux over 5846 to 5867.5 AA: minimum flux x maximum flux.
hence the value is 298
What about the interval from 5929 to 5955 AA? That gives 285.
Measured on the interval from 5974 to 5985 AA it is 288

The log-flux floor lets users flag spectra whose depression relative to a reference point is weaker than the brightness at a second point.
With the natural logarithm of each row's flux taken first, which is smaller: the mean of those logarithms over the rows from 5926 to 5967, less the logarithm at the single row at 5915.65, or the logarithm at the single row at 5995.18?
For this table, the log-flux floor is 0.05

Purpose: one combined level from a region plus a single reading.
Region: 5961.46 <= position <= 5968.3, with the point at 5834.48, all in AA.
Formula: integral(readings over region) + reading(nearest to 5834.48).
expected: 132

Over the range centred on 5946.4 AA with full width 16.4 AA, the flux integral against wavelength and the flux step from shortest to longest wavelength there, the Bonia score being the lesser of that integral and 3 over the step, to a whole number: 2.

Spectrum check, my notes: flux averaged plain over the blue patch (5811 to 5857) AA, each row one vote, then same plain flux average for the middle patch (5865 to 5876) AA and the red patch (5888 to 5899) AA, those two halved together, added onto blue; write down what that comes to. 33.0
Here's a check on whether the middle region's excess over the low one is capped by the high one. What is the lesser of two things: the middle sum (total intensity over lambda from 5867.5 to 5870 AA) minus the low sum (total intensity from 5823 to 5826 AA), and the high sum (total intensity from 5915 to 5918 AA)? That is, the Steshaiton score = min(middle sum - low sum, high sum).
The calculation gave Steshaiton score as 0.4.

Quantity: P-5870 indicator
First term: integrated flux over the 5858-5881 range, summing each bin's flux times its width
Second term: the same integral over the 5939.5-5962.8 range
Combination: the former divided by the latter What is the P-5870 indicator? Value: 0.98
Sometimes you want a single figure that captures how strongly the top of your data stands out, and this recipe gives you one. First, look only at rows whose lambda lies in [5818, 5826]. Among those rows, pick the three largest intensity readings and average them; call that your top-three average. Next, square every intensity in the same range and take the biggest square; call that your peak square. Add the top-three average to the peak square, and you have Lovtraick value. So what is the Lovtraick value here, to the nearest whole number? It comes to 318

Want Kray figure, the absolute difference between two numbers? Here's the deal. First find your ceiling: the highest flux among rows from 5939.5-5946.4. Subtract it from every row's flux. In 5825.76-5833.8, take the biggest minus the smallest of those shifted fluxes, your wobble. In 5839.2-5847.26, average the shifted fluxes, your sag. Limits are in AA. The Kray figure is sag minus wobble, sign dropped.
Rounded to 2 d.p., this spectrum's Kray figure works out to 1.48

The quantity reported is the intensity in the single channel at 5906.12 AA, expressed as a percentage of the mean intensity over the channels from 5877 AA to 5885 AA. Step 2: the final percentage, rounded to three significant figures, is 100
